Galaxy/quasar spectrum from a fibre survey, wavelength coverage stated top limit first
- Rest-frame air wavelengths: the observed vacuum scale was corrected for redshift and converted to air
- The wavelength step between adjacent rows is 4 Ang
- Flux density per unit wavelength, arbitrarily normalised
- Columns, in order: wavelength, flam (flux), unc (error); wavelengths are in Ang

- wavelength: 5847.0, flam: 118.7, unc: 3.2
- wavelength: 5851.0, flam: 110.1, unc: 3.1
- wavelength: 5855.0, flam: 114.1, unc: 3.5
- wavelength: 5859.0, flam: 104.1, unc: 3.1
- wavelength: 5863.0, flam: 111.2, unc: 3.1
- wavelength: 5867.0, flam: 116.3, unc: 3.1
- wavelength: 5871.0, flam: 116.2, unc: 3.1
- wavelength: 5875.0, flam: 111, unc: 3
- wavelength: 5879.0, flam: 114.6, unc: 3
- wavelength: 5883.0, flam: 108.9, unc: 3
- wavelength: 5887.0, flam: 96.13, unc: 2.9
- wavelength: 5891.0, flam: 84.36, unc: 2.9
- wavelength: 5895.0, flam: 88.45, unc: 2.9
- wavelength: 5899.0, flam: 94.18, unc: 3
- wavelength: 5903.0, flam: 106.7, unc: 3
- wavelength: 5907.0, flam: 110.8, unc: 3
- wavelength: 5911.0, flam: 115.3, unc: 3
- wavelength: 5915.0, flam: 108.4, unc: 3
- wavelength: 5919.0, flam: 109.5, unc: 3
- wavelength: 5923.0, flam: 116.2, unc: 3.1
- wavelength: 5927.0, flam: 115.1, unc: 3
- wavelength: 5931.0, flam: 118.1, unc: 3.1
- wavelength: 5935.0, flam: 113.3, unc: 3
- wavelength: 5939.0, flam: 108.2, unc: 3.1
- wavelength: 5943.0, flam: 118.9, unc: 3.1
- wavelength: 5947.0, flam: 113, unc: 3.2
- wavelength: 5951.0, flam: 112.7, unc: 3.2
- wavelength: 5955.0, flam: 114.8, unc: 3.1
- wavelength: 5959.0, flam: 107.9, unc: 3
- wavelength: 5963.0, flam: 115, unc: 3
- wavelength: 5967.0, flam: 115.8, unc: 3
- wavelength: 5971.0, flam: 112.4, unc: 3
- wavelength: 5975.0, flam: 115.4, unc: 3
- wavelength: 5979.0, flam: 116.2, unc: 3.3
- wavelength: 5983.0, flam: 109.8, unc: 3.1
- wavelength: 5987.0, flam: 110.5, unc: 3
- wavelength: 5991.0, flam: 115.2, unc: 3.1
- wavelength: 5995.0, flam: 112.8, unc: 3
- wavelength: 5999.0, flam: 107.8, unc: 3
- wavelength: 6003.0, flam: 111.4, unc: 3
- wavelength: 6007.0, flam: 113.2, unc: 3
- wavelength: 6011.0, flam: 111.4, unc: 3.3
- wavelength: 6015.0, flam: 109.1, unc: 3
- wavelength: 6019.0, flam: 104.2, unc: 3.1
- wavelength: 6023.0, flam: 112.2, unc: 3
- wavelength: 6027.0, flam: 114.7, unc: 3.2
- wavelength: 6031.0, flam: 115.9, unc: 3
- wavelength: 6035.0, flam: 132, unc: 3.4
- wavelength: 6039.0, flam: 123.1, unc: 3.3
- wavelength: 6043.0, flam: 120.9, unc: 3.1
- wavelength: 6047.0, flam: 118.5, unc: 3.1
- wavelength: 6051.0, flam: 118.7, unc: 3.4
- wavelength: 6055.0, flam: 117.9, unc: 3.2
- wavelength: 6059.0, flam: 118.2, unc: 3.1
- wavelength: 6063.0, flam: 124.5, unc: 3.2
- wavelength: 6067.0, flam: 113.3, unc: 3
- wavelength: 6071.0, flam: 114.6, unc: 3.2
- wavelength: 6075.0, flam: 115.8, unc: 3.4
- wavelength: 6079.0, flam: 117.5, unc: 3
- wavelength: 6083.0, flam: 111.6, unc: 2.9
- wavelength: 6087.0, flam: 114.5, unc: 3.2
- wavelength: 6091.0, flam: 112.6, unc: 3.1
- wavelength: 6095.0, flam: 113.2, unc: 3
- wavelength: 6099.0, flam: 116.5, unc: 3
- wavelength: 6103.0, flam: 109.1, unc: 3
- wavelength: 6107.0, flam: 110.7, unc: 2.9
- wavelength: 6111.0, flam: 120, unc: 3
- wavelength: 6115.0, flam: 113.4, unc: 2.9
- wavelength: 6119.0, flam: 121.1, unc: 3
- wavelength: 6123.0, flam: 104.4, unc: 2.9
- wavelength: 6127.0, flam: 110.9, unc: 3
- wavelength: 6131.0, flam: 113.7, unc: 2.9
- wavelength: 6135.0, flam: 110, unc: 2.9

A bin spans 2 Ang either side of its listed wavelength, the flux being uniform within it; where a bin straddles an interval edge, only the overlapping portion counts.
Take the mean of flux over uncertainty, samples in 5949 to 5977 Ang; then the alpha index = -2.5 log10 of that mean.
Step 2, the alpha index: -3.93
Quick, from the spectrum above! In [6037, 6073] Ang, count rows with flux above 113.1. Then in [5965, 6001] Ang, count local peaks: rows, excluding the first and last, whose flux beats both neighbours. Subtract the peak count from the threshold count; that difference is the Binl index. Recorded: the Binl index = 7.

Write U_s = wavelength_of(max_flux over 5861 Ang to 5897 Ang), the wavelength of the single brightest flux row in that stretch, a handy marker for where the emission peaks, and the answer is 5867.0 Ang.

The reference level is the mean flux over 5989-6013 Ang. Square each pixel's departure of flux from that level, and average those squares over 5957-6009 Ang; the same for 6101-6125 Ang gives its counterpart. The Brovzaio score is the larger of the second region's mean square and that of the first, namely 36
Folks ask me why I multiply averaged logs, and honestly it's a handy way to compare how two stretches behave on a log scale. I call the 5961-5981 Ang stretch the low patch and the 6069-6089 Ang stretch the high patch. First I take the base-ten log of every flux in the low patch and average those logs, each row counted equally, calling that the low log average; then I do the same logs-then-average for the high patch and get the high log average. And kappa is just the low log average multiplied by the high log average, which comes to 4.24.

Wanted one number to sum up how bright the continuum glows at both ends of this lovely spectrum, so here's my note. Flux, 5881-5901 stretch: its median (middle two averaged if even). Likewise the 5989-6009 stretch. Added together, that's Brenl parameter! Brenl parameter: 207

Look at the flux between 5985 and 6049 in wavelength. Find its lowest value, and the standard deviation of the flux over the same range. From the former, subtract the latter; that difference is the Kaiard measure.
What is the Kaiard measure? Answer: 98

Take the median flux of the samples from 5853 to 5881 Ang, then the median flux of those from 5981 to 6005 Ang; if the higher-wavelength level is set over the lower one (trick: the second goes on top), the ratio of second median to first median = 0.97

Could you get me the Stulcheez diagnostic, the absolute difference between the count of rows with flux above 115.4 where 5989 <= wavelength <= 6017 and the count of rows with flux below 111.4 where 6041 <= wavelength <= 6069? 0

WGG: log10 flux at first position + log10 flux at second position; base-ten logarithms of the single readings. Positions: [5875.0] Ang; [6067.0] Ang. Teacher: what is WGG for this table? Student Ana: 4.10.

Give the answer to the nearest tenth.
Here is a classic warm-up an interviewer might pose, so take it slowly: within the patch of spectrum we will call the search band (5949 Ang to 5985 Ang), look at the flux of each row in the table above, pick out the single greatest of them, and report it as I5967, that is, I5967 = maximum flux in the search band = 116.2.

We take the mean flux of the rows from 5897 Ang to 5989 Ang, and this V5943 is 112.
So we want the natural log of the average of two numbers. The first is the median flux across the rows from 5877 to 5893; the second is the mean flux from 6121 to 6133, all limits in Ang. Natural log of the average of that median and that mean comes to 4.66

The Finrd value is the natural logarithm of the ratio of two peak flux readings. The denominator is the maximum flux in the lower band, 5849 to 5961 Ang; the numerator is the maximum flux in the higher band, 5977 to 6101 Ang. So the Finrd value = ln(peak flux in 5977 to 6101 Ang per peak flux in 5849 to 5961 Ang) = 0.10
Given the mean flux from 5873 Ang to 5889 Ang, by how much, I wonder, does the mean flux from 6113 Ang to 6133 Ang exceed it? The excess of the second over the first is 5.0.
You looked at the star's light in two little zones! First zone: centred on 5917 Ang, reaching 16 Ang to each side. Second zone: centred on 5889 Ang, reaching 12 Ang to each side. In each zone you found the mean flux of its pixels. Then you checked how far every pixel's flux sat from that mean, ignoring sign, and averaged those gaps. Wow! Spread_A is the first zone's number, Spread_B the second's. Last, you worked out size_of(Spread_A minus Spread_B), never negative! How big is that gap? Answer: 5.7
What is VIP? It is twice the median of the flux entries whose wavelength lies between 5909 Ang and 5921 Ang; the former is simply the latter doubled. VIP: 219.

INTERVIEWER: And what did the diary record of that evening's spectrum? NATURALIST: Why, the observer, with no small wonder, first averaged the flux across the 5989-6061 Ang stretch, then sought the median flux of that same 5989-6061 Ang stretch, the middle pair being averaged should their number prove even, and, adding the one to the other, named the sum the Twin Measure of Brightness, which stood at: 230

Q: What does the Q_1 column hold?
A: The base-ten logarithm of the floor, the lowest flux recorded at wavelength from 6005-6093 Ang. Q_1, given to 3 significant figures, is 2.02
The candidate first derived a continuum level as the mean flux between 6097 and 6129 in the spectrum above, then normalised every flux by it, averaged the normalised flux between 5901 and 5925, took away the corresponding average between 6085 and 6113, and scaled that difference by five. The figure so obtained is -0.12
